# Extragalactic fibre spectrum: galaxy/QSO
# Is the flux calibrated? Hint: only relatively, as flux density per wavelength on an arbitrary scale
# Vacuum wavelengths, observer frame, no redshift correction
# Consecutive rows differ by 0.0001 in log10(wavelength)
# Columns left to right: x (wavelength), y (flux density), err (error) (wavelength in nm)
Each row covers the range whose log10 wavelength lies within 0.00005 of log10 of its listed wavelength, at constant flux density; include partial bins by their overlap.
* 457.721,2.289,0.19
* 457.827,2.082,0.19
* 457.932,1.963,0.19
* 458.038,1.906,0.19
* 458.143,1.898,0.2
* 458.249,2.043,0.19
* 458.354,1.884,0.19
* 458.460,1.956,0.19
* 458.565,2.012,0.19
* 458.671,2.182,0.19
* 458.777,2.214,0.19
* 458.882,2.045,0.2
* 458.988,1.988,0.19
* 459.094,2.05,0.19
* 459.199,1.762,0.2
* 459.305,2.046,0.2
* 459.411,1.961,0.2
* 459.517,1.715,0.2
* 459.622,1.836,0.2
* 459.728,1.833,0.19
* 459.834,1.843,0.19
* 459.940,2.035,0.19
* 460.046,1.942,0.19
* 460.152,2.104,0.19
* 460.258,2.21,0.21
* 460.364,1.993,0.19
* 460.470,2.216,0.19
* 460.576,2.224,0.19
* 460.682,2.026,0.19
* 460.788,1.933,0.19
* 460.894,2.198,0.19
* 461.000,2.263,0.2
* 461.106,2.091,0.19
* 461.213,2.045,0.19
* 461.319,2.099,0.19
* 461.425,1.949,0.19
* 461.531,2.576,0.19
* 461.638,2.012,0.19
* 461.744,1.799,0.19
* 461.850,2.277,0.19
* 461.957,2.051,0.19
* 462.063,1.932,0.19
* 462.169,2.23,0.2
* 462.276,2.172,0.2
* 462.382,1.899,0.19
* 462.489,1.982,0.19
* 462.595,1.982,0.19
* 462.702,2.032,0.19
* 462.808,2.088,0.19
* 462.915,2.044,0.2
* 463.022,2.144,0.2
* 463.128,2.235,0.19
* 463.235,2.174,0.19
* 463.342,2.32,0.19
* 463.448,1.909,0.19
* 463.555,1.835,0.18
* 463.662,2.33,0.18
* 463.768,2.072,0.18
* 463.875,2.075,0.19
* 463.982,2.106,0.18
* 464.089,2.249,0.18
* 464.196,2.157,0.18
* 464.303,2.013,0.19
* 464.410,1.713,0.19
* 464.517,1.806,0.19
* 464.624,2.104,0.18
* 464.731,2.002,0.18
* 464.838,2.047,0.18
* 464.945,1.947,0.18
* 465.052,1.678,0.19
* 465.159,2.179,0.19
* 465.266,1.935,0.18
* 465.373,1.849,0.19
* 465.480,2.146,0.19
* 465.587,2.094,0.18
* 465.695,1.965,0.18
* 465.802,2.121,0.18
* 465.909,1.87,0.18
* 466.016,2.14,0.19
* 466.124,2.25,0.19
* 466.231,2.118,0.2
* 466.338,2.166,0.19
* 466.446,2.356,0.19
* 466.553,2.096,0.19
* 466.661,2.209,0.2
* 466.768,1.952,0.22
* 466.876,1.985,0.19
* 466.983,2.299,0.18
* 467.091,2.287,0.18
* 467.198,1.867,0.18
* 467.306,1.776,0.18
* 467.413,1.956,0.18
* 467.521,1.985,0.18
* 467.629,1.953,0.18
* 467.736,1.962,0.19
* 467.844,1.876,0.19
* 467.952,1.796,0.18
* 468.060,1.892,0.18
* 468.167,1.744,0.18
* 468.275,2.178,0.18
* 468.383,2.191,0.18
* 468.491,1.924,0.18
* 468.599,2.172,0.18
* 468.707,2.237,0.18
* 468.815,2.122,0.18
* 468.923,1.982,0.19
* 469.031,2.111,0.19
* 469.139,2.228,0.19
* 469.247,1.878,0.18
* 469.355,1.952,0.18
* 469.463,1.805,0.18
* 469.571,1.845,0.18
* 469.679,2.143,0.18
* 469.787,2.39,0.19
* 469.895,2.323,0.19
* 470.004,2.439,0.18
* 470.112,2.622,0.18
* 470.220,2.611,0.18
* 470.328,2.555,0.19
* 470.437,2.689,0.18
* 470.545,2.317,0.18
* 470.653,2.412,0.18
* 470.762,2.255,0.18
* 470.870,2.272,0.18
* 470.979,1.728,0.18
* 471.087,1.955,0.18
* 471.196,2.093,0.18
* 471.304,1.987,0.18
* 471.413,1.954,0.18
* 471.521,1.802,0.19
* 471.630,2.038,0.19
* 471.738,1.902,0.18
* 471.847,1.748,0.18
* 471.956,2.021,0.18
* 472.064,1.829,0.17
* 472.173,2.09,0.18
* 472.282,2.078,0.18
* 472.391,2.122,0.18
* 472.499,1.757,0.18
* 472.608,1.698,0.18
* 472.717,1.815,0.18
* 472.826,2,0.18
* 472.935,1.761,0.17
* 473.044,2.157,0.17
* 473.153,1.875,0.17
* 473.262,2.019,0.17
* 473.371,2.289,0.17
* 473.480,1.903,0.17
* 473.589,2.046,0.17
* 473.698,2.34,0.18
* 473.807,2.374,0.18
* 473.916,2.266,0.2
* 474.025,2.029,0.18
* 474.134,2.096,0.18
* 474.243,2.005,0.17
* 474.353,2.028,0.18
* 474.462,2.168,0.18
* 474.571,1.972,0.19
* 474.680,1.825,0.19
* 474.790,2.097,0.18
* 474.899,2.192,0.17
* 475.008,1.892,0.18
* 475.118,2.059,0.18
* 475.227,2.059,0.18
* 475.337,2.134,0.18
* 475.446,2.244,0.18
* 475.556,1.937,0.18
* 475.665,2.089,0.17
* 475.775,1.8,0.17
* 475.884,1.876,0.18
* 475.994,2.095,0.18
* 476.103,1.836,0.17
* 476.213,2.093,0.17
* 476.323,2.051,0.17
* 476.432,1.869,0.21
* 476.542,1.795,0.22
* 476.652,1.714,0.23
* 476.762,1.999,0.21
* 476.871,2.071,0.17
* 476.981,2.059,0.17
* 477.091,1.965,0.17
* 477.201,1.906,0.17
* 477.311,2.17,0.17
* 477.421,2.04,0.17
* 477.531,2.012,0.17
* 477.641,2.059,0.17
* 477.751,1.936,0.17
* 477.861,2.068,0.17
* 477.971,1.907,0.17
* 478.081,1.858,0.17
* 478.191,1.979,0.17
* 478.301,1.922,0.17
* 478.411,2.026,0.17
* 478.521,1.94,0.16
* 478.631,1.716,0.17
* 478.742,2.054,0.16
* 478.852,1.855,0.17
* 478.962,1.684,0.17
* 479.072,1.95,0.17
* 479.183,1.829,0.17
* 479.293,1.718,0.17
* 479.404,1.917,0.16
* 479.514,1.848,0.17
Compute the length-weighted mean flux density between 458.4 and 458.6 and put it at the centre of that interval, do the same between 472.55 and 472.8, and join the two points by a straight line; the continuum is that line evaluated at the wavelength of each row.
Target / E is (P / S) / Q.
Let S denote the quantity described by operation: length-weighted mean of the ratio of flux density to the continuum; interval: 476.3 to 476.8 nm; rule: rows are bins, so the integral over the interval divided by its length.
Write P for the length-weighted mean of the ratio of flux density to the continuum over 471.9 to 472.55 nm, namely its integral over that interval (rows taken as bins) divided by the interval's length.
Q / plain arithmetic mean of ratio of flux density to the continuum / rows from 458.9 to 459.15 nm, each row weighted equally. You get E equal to 1.0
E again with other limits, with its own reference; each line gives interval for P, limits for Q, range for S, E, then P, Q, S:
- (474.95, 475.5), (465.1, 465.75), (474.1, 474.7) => 1.0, 1.19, 1.08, 1.15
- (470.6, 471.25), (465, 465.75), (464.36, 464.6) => 1.2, 1.17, 1.05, 0.95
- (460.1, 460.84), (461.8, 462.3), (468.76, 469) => 0.9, 1.08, 1.11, 1.12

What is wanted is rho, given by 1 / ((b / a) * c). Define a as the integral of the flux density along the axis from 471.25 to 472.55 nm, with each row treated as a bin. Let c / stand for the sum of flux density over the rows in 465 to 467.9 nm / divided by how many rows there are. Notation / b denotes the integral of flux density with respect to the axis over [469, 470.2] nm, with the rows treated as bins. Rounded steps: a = 2.5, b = 2.6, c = 2.04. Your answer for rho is 0.5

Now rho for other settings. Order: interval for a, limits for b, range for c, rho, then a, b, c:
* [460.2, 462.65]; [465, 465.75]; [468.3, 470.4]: 1.6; 5.1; 1.5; 2.19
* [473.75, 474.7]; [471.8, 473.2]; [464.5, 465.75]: 0.4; 2.0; 2.7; 1.98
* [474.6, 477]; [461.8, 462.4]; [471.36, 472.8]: 2.0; 4.8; 1.3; 1.91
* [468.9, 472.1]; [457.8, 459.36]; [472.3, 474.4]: 1.1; 6.8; 3.1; 2.03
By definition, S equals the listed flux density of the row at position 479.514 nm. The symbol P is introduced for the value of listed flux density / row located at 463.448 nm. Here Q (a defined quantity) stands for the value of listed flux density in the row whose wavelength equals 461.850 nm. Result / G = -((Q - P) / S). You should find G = -0.20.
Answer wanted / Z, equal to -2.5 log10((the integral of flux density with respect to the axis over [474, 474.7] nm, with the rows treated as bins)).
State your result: -0.4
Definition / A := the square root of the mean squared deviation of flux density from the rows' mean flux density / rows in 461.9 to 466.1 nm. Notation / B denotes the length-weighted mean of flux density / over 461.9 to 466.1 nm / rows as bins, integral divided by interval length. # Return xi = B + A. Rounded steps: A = 0.151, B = 2.04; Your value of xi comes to 2.19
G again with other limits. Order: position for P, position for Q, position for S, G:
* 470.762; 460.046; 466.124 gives 0.14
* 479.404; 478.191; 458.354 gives -0.03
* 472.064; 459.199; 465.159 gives 0.03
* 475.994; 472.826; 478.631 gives 0.06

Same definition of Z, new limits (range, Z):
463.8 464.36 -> -0.2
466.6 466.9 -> 0.5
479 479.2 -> 1.1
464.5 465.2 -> -0.3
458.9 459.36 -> 0.1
